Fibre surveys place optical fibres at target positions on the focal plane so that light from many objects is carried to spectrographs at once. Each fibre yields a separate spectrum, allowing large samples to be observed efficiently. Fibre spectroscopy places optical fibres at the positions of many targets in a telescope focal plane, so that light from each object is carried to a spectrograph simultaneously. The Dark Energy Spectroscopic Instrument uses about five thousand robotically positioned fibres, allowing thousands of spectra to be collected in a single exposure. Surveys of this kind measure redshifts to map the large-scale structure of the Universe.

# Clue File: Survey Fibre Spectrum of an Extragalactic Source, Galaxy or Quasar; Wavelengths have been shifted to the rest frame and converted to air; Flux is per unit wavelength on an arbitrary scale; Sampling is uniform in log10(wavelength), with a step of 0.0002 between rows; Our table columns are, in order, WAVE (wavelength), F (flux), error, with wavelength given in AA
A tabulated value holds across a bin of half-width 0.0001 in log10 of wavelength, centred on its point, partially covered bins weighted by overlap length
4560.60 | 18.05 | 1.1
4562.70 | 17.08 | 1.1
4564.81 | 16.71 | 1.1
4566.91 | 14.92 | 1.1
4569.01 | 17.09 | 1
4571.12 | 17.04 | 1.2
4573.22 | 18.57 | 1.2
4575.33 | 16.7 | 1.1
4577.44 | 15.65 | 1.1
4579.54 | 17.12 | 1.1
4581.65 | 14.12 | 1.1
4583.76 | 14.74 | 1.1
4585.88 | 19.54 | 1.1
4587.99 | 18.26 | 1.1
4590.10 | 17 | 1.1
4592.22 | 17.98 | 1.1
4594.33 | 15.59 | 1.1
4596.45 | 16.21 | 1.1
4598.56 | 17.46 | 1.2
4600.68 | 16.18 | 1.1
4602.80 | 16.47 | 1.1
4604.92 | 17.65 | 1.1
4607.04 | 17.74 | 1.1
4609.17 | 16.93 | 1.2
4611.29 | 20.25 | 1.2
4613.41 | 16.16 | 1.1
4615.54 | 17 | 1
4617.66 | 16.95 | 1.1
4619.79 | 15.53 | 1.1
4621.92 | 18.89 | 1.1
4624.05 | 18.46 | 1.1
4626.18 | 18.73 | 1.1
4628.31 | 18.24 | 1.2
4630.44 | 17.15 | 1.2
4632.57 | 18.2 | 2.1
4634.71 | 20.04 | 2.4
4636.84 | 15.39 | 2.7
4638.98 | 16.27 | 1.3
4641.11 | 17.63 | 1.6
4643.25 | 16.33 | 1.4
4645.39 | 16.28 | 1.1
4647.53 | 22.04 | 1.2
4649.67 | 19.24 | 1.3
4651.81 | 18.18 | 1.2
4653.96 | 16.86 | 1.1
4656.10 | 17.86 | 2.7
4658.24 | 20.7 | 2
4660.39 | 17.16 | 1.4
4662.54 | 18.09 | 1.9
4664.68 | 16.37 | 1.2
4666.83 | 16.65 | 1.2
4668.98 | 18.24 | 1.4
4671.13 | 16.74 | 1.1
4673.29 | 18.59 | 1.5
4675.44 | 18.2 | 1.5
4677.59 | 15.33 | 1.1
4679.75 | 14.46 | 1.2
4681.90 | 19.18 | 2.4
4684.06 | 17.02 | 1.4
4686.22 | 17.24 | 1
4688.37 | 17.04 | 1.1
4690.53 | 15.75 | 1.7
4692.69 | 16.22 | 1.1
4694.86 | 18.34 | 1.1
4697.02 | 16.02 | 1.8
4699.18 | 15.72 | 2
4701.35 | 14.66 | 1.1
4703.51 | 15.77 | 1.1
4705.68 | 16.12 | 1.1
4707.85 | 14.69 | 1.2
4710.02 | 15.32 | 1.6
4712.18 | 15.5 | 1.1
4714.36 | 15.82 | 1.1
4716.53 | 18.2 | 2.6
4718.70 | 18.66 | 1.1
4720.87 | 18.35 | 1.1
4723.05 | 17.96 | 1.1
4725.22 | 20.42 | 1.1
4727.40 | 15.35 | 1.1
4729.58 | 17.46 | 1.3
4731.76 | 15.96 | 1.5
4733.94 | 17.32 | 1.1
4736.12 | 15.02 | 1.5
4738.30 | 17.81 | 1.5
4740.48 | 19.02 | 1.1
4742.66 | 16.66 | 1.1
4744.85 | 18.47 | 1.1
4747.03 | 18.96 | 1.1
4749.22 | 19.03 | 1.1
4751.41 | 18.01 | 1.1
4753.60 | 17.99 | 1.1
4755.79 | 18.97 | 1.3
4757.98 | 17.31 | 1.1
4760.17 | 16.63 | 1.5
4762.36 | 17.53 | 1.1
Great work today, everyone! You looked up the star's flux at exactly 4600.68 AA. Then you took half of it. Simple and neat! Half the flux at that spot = 8.09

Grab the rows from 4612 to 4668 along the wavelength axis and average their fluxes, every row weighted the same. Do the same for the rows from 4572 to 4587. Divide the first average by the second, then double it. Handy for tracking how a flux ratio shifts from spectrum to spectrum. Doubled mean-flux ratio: 2.13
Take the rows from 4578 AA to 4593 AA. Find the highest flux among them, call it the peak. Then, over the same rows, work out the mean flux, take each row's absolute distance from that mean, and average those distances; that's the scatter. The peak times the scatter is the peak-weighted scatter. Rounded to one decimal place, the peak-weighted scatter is 28.3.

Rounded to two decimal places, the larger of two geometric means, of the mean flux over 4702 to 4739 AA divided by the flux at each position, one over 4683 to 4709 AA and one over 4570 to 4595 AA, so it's 1.04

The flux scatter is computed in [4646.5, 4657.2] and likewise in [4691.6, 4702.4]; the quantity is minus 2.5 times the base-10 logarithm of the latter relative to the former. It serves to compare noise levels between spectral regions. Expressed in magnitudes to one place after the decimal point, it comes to 0.4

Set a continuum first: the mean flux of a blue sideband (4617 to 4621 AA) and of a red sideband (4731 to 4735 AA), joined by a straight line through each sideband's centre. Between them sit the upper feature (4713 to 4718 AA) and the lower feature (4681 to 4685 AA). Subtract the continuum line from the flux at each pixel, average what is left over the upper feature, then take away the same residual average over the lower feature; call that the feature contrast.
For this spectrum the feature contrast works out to -1.2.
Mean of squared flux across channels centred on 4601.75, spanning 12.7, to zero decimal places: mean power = 288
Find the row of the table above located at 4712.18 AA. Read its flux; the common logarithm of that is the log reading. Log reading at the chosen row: 1.19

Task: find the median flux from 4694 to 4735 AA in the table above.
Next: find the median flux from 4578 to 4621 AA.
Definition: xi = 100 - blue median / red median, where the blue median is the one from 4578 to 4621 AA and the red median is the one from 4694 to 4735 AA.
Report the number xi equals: 98.9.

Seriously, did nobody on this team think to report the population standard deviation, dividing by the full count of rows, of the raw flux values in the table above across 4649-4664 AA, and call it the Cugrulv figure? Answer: 1.21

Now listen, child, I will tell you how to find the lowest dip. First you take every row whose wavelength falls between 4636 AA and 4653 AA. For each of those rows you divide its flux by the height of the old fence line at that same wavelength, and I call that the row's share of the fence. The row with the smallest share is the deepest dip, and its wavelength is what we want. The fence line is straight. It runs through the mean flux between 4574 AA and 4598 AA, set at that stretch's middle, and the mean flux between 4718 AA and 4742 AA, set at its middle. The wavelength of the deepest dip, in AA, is 4636.84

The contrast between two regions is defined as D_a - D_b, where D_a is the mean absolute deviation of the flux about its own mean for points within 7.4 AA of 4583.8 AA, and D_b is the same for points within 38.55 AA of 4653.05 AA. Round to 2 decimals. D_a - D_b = 0.31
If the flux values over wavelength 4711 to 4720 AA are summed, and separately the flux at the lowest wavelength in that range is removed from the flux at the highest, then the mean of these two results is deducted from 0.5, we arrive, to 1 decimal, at -35.2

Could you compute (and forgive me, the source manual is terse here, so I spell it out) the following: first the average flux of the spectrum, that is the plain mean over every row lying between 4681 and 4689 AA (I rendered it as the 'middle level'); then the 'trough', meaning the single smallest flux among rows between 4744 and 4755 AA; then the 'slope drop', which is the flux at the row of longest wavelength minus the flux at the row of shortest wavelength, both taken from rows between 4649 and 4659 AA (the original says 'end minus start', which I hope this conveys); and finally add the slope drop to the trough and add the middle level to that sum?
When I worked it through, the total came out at 37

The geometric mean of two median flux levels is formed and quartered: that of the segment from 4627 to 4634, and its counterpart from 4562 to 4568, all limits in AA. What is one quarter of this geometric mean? 4.36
